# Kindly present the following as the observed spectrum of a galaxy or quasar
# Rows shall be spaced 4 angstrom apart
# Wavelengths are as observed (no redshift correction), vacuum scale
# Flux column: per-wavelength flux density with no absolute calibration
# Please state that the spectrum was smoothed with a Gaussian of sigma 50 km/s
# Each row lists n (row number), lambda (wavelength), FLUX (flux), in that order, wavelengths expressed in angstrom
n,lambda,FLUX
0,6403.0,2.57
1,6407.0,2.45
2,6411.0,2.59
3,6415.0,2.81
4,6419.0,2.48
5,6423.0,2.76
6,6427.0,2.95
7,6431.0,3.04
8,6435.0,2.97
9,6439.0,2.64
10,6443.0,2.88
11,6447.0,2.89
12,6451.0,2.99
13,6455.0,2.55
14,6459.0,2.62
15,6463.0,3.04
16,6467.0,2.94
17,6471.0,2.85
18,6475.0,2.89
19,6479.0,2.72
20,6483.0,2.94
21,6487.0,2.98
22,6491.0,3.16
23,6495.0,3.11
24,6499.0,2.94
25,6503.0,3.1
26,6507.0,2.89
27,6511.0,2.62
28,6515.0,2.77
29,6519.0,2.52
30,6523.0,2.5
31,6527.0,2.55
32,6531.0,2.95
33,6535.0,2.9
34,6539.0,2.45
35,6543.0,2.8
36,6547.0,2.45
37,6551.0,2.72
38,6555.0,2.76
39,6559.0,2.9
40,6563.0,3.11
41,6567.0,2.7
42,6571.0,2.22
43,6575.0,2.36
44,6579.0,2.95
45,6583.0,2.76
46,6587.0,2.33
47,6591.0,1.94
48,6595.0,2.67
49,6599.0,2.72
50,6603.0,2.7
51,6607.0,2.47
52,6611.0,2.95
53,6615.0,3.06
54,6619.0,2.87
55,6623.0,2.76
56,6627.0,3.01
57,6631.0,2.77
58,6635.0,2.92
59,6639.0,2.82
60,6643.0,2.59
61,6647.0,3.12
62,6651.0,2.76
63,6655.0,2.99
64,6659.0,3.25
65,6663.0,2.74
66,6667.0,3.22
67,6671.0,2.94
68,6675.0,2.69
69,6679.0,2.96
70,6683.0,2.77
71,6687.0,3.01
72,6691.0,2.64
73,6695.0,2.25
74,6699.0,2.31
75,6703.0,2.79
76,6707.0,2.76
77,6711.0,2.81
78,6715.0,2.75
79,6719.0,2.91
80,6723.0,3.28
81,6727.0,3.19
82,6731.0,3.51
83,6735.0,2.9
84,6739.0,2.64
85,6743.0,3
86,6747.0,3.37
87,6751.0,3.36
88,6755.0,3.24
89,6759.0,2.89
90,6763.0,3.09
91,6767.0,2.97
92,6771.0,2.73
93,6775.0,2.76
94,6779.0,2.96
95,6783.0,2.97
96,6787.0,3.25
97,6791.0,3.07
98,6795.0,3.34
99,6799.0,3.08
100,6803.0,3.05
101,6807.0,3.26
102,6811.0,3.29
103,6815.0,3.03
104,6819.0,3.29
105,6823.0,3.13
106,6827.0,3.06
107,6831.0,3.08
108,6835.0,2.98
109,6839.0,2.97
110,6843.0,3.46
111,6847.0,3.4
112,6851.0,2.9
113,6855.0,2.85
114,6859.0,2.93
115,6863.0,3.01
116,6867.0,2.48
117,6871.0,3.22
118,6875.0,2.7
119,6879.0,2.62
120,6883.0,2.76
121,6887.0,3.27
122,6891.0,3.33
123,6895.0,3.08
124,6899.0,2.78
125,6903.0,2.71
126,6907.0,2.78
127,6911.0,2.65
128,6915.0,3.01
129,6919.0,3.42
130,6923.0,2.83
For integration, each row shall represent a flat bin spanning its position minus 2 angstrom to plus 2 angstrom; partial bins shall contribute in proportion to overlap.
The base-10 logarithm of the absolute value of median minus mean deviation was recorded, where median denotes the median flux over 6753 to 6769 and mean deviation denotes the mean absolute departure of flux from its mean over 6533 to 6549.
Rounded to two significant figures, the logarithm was 0.45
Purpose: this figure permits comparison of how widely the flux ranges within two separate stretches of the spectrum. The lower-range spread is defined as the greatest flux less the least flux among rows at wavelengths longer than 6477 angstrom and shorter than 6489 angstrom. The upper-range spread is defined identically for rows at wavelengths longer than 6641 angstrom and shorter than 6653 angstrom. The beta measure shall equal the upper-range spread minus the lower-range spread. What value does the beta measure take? 0.27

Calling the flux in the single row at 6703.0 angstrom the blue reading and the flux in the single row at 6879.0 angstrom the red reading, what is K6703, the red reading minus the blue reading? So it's -0.17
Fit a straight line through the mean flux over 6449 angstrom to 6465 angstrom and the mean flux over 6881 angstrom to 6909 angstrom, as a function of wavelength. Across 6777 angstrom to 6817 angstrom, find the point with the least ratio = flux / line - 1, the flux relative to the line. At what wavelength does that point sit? 6779.0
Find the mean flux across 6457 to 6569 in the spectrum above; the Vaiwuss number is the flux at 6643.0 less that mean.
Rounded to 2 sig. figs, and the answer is -0.23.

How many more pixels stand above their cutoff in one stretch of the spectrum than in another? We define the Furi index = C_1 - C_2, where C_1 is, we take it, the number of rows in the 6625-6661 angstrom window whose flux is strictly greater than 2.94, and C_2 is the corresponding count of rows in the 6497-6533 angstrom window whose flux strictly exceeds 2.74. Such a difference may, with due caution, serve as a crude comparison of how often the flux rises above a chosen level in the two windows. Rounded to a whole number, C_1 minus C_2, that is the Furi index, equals -1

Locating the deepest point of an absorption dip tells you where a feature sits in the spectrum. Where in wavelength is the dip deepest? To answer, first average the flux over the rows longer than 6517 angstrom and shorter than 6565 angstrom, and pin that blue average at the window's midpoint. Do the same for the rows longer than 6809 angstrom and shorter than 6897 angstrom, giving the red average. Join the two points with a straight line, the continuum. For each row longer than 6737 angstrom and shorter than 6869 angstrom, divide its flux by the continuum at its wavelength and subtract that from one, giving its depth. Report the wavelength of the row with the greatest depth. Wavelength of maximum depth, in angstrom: 6867.0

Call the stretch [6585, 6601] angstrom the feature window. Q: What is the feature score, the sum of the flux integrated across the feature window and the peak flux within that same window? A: 41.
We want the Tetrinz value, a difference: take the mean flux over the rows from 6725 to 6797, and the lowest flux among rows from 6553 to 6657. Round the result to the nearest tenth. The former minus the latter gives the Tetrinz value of 1.1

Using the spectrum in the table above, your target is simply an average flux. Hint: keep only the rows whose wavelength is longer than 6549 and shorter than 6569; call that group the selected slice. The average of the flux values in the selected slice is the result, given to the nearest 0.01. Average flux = 2.84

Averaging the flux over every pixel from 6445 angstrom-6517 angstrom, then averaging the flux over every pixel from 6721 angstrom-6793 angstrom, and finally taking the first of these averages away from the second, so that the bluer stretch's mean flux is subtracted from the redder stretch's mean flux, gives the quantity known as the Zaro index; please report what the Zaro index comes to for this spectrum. 0.2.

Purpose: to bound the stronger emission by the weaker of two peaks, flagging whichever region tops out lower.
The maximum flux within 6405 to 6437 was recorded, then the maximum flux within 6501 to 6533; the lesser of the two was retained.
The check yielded 3.04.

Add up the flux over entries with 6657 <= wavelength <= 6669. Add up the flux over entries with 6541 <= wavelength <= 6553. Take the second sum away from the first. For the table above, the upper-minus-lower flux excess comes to 1.2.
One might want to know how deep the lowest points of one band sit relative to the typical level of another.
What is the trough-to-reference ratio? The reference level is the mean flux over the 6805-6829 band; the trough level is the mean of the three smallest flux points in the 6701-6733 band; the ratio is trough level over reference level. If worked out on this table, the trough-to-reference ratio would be 0.87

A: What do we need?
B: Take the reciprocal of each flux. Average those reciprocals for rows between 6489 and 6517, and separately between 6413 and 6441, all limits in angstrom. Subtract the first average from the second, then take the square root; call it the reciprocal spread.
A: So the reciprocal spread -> 0.13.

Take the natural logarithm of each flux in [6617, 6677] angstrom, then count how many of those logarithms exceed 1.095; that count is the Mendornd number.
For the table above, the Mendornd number 5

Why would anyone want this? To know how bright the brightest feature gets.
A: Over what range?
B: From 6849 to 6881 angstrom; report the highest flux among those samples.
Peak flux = 3.22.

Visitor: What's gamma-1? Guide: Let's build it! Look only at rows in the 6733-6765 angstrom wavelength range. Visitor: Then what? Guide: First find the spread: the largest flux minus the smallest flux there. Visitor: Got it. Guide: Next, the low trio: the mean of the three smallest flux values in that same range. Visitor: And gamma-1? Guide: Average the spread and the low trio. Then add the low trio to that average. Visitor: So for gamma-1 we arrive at 4.58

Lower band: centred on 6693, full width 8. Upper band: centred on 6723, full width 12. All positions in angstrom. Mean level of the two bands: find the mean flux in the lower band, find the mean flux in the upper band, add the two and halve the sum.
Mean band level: 2.79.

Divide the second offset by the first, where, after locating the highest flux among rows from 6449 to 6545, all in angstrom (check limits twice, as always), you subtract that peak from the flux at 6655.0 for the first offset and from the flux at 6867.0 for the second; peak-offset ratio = 4.0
